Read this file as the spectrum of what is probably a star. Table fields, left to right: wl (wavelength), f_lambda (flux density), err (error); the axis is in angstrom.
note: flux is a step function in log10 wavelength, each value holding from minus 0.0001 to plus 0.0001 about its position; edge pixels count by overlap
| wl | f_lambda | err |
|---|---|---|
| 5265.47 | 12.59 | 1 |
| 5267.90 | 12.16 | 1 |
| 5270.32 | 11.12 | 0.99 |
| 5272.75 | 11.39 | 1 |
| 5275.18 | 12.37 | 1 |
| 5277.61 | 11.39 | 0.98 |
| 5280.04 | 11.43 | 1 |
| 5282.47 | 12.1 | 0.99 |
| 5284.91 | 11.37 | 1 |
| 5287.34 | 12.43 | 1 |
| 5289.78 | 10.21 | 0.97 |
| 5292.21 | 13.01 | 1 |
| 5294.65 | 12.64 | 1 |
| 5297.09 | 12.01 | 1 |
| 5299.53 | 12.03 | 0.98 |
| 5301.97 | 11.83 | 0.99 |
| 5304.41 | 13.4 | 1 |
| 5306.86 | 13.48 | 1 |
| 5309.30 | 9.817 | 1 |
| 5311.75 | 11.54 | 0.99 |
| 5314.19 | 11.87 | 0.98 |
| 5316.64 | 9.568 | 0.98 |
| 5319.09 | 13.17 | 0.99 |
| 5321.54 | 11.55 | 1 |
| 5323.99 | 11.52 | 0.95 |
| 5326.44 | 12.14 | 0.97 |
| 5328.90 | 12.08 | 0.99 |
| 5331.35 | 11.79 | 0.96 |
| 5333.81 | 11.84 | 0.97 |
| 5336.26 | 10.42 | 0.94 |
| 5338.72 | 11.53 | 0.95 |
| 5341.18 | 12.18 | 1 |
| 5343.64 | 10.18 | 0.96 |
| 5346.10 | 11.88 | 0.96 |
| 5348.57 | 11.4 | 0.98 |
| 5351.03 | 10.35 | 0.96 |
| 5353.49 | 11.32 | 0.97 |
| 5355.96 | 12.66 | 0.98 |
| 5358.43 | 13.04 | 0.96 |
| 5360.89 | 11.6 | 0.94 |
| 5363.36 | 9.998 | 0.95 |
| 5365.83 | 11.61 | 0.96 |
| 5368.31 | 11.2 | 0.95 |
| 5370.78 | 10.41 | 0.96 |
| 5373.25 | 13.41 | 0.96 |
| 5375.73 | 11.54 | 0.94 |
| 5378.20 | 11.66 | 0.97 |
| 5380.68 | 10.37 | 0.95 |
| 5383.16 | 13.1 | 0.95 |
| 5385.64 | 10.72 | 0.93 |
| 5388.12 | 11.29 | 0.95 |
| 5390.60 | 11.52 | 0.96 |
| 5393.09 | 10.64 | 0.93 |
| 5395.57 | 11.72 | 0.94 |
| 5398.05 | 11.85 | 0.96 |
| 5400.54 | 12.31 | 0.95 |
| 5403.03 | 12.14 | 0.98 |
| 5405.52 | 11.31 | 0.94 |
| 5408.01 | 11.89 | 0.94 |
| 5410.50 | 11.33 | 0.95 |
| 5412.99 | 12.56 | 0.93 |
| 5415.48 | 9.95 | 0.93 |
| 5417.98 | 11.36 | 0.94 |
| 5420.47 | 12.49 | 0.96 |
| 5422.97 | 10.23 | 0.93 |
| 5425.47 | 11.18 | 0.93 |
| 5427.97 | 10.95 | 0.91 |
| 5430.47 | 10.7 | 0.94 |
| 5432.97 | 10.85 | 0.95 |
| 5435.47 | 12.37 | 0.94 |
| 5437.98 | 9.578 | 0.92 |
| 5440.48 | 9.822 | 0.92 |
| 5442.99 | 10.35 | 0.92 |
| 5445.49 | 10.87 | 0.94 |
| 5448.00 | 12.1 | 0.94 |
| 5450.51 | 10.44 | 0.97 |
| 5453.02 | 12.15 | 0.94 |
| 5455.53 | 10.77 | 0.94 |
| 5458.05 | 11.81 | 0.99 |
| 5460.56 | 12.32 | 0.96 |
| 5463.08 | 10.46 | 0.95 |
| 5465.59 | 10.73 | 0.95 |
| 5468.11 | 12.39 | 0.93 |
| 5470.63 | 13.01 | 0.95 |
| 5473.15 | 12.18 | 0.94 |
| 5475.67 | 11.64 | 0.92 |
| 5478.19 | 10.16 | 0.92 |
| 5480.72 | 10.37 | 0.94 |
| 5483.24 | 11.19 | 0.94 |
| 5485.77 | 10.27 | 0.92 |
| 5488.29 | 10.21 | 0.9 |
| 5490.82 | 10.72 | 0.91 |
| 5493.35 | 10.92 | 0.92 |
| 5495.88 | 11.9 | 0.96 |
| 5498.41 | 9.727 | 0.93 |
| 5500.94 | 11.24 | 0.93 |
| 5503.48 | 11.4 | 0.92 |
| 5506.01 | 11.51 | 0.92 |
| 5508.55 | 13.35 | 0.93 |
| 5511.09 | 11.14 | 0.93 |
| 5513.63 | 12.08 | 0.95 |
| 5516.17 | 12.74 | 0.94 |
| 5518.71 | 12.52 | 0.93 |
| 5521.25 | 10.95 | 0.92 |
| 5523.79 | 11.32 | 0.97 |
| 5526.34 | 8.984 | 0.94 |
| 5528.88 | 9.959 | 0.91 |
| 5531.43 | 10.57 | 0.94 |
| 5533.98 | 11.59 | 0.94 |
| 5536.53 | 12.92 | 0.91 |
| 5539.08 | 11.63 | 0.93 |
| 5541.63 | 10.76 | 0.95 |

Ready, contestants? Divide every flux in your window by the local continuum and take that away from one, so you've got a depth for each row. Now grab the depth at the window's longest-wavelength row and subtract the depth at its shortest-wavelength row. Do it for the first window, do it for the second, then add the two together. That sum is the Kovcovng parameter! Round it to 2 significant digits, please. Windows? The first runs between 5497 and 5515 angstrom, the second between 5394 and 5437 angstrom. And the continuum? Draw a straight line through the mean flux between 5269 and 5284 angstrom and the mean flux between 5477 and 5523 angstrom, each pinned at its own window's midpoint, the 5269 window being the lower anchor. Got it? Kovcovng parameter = -0.28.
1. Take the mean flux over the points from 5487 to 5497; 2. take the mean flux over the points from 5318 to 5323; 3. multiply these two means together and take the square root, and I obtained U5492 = 11.6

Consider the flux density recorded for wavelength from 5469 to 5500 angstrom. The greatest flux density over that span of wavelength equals 13.01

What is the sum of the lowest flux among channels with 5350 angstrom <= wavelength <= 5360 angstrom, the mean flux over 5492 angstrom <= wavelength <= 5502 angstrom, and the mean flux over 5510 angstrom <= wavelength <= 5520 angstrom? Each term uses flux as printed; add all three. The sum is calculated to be 33.4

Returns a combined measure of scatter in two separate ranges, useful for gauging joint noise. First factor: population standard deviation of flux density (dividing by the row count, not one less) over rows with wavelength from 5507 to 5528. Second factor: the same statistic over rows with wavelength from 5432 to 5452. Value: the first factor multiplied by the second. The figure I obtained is 1.2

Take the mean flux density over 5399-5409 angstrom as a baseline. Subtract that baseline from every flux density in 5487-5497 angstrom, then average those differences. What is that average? -0.98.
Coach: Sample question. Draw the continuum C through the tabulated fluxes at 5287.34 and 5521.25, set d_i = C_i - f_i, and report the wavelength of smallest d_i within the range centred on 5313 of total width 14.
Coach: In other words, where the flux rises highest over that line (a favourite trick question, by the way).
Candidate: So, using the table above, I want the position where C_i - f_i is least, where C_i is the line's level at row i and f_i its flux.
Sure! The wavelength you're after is 5306.86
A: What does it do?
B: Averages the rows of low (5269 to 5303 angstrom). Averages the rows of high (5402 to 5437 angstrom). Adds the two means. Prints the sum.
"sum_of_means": 23.2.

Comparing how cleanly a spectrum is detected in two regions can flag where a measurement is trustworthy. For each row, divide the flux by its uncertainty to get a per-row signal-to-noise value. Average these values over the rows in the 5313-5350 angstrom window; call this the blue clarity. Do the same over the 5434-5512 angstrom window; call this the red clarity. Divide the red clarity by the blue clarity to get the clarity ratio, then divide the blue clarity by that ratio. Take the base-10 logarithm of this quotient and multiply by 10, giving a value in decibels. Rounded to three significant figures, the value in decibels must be 10.7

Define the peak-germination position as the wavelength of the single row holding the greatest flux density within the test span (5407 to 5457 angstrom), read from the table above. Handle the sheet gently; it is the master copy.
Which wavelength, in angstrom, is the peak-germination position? 5412.99 angstrom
